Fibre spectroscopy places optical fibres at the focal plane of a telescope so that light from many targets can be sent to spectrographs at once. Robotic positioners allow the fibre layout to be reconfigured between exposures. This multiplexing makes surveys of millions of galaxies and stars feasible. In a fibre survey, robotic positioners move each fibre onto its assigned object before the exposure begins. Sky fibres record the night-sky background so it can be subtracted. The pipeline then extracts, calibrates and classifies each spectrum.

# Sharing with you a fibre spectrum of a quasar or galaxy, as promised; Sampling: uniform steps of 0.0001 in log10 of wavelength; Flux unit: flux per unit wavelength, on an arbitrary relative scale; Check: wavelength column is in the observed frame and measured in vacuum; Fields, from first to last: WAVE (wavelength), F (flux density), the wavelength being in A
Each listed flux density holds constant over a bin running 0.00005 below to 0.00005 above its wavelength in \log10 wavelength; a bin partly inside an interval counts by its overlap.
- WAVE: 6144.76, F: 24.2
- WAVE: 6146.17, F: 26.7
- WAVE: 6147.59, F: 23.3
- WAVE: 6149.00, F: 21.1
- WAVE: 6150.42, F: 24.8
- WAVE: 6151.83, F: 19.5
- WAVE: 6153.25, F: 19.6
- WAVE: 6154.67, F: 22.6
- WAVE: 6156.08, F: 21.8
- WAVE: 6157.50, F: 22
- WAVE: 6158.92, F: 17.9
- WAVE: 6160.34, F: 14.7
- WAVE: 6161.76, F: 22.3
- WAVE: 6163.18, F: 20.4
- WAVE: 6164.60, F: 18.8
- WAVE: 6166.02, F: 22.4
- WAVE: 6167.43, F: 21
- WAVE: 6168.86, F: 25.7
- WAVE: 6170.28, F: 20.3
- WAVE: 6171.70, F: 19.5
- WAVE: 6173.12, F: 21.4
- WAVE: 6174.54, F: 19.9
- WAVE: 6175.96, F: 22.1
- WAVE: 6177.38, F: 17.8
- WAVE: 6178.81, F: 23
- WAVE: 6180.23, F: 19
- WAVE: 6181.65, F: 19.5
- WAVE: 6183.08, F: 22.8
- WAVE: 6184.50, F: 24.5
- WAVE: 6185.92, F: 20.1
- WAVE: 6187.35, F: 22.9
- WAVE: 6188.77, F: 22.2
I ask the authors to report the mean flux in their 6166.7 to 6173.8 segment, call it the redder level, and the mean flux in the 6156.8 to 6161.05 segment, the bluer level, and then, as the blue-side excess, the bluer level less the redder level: -3.4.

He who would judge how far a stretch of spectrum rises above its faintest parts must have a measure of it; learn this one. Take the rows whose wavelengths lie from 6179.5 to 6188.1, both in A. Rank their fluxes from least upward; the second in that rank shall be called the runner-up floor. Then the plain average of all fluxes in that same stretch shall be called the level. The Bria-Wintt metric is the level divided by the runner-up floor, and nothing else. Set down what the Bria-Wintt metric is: 1.10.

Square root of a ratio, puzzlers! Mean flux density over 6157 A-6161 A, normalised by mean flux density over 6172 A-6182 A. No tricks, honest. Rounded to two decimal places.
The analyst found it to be 0.94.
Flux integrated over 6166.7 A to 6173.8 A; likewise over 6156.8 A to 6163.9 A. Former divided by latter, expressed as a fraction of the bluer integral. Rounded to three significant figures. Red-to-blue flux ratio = 1.11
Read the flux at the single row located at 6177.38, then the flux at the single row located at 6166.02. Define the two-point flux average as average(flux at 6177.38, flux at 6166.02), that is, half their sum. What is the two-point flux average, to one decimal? 20.1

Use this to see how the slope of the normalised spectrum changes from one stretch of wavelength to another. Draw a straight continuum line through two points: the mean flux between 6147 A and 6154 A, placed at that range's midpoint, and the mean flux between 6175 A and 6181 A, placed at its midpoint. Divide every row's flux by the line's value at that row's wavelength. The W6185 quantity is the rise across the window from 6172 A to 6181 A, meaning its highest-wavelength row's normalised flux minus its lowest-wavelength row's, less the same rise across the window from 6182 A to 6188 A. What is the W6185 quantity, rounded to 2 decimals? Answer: -0.12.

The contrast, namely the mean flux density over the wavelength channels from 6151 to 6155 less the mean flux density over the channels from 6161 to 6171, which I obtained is -1.0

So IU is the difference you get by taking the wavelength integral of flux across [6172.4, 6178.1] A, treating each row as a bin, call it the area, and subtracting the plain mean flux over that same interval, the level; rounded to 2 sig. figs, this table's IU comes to 95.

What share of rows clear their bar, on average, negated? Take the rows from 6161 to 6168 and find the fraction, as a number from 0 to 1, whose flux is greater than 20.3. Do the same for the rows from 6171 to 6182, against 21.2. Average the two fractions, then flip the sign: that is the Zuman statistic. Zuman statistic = -0.59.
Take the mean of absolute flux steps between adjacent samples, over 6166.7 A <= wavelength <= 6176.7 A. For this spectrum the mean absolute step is 2.75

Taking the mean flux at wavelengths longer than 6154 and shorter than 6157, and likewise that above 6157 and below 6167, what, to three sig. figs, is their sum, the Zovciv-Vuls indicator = 42.0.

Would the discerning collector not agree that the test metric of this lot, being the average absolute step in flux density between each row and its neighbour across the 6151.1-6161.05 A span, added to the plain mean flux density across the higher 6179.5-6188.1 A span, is 23.4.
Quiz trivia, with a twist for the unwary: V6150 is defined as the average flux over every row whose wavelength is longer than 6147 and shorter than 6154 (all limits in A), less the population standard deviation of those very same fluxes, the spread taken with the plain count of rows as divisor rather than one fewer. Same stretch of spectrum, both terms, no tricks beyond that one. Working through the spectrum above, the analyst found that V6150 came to 19.6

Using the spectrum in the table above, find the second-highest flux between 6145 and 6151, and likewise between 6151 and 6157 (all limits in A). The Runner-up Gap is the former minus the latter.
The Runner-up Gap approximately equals 3.0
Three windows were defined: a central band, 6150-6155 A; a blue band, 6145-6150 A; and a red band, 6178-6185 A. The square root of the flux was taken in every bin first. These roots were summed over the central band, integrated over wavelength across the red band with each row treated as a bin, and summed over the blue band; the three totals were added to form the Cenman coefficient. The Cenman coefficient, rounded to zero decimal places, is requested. 66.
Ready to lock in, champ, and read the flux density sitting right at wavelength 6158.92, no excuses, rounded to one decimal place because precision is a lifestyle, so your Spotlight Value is 17.9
